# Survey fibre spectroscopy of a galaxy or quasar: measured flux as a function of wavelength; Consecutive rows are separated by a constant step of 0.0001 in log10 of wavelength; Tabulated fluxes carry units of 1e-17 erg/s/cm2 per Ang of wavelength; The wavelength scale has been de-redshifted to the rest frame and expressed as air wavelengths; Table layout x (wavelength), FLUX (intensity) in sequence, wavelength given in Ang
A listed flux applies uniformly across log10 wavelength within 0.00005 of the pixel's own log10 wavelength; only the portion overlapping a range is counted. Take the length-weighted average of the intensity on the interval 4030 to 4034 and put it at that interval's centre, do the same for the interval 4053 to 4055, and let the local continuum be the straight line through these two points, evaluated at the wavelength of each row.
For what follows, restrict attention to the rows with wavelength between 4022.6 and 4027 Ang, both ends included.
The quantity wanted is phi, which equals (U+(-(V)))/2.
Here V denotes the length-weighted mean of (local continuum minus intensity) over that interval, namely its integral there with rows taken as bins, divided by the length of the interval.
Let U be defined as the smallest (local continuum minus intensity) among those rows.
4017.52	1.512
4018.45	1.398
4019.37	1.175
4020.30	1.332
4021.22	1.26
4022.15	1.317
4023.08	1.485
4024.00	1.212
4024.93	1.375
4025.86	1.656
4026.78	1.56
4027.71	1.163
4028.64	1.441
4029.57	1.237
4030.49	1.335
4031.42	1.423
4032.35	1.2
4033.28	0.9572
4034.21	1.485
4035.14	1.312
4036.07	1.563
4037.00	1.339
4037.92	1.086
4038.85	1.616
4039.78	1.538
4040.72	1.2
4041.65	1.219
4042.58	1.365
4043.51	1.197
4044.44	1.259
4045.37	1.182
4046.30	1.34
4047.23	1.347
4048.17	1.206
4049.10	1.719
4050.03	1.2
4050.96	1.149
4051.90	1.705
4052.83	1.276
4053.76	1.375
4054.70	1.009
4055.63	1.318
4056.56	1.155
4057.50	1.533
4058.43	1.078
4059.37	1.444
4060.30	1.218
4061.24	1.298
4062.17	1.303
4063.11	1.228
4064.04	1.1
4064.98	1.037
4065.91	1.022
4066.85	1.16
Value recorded -0.10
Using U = -0.40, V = -0.20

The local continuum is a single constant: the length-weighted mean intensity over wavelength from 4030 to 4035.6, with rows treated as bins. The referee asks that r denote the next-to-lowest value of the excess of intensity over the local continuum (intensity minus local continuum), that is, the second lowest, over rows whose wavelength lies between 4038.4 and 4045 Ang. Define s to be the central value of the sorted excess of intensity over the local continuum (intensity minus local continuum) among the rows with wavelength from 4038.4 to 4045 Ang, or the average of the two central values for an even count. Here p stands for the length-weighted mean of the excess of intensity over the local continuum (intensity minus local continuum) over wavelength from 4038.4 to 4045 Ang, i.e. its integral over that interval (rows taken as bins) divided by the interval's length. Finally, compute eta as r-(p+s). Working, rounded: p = 0.05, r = -0.085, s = -0.03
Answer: -0.113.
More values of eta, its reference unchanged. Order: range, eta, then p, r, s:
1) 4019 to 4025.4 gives -0.130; 0.02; -0.073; 0.03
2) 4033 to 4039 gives -0.302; 0.05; -0.199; 0.05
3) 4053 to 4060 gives -0.227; -0.01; -0.207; 0.03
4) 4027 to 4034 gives -0.059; -0.02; -0.122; -0.05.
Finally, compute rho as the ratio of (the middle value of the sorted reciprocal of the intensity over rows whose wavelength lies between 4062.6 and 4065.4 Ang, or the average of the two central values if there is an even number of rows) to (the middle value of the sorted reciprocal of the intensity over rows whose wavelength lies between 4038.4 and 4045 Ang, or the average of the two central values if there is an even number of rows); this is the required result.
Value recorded 1.1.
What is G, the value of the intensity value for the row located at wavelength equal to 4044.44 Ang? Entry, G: 1.259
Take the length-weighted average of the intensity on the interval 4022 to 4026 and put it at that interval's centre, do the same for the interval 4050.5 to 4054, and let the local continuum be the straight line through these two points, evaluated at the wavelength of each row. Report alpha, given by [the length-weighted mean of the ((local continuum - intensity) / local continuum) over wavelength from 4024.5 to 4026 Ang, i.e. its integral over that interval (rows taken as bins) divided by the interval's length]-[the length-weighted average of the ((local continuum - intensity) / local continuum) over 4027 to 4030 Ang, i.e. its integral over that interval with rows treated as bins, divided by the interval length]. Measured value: -0.13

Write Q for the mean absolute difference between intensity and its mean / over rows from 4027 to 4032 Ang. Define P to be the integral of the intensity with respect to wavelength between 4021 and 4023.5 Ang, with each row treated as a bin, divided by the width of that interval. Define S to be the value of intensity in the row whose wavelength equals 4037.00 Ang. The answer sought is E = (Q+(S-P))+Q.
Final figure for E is 0.174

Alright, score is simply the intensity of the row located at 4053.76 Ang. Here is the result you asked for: 1.375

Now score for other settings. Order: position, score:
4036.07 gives 1.563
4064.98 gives 1.037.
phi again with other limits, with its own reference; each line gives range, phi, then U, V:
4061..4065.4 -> -0.06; -0.10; 0.02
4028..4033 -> -0.07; -0.19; -0.06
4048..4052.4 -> -0.15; -0.49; -0.19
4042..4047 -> -0.05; -0.13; -0.04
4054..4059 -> -0.15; -0.32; -0.02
